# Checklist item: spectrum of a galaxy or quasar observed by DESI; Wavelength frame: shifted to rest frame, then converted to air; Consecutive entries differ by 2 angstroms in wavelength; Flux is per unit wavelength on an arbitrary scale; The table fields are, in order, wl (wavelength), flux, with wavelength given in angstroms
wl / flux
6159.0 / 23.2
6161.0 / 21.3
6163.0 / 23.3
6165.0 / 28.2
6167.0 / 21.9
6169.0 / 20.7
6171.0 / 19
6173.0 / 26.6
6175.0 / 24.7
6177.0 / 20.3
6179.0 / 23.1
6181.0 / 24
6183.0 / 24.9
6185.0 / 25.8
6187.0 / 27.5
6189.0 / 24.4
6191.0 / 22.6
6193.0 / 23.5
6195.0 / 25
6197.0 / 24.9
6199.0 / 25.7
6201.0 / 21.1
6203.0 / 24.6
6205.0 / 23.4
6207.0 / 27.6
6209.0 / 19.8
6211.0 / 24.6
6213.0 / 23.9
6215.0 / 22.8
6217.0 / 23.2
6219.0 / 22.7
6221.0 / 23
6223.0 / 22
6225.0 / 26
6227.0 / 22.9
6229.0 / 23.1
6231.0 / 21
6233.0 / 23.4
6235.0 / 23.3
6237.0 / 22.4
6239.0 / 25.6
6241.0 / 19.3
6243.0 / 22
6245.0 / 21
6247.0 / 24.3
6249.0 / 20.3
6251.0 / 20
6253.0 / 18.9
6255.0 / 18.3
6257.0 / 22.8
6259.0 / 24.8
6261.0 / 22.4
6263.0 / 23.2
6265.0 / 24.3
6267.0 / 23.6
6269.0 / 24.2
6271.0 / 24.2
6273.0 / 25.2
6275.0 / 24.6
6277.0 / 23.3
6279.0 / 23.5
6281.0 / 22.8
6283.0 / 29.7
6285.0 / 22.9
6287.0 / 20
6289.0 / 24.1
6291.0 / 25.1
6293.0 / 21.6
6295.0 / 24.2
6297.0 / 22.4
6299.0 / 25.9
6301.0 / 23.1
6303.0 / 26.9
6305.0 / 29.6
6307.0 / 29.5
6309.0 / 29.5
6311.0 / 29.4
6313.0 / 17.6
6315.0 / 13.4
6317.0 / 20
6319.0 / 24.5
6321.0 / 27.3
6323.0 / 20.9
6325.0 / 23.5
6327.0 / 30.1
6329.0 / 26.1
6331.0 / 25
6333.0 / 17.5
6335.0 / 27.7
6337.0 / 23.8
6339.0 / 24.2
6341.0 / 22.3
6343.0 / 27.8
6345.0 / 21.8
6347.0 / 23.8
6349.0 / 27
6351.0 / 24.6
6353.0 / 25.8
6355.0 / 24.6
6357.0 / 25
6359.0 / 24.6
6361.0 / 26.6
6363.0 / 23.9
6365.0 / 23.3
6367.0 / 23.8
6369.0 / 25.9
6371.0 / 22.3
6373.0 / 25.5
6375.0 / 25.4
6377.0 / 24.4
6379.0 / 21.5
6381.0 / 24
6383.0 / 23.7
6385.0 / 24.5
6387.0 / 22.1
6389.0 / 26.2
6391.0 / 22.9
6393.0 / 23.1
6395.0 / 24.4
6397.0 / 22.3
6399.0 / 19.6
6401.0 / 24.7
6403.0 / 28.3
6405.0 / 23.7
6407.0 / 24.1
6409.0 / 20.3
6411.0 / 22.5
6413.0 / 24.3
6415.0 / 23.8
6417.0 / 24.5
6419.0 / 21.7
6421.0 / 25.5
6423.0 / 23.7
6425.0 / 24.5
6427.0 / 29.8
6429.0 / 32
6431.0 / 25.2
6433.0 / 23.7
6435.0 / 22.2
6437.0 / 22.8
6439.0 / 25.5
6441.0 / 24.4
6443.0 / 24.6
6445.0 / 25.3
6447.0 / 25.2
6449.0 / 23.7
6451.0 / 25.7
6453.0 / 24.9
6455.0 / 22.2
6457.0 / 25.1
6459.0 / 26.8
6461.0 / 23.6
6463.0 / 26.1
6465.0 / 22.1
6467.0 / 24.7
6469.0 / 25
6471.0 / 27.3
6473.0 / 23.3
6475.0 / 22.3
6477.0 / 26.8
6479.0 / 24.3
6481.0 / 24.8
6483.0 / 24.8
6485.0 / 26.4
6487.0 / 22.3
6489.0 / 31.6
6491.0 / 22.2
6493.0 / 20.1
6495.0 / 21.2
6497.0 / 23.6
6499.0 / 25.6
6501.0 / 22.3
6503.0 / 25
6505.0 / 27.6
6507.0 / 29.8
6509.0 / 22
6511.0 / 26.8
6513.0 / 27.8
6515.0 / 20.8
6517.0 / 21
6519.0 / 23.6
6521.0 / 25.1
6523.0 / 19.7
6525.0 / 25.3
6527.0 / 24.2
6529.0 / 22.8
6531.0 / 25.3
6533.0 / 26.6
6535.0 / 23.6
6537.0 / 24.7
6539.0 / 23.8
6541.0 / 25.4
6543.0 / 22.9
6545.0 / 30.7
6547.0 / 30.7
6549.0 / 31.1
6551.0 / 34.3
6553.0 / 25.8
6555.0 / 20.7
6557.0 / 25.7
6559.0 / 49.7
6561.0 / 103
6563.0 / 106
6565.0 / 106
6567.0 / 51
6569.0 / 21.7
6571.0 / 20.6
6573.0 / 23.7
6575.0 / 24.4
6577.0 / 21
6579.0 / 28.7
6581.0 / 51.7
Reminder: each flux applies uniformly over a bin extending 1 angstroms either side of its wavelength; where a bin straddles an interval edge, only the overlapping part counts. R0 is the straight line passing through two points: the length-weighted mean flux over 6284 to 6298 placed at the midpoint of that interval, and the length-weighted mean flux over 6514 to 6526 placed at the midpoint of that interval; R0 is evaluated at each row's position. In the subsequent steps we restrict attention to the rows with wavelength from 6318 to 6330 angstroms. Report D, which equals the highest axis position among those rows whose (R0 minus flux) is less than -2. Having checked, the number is 6329.0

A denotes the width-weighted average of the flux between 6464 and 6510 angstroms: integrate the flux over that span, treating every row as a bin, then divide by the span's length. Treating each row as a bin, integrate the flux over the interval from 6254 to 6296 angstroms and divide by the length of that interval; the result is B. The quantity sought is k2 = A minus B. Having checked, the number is 1.01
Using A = 24.6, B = 23.6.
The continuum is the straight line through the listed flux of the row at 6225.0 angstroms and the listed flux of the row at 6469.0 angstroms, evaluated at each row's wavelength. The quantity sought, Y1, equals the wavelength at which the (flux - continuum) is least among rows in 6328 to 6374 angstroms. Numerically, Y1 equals 6333.0 angstroms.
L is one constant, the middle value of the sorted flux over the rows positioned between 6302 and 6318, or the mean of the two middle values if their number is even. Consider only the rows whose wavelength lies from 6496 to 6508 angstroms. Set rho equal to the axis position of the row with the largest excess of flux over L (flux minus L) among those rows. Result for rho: 6507.0 angstroms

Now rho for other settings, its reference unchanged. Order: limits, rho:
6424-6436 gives 6429.0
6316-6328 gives 6327.0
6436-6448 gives 6439.0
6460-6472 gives 6471.0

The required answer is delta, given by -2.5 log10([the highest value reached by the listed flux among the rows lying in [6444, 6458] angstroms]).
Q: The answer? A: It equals -3.52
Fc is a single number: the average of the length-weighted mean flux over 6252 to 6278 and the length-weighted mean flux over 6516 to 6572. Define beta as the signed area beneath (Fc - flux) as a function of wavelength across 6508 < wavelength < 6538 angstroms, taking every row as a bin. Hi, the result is 158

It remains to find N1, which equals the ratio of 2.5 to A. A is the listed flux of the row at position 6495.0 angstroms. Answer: 0.118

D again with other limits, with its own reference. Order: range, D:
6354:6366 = 6361.0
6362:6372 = 6369.0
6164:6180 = 6173.0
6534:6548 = 6547.0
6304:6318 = 6311.0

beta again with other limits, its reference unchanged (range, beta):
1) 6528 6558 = 89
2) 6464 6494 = 141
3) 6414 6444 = 129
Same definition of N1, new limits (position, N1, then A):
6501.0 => 0.112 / 22.3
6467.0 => 0.101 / 24.7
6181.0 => 0.104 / 24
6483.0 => 0.101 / 24.8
